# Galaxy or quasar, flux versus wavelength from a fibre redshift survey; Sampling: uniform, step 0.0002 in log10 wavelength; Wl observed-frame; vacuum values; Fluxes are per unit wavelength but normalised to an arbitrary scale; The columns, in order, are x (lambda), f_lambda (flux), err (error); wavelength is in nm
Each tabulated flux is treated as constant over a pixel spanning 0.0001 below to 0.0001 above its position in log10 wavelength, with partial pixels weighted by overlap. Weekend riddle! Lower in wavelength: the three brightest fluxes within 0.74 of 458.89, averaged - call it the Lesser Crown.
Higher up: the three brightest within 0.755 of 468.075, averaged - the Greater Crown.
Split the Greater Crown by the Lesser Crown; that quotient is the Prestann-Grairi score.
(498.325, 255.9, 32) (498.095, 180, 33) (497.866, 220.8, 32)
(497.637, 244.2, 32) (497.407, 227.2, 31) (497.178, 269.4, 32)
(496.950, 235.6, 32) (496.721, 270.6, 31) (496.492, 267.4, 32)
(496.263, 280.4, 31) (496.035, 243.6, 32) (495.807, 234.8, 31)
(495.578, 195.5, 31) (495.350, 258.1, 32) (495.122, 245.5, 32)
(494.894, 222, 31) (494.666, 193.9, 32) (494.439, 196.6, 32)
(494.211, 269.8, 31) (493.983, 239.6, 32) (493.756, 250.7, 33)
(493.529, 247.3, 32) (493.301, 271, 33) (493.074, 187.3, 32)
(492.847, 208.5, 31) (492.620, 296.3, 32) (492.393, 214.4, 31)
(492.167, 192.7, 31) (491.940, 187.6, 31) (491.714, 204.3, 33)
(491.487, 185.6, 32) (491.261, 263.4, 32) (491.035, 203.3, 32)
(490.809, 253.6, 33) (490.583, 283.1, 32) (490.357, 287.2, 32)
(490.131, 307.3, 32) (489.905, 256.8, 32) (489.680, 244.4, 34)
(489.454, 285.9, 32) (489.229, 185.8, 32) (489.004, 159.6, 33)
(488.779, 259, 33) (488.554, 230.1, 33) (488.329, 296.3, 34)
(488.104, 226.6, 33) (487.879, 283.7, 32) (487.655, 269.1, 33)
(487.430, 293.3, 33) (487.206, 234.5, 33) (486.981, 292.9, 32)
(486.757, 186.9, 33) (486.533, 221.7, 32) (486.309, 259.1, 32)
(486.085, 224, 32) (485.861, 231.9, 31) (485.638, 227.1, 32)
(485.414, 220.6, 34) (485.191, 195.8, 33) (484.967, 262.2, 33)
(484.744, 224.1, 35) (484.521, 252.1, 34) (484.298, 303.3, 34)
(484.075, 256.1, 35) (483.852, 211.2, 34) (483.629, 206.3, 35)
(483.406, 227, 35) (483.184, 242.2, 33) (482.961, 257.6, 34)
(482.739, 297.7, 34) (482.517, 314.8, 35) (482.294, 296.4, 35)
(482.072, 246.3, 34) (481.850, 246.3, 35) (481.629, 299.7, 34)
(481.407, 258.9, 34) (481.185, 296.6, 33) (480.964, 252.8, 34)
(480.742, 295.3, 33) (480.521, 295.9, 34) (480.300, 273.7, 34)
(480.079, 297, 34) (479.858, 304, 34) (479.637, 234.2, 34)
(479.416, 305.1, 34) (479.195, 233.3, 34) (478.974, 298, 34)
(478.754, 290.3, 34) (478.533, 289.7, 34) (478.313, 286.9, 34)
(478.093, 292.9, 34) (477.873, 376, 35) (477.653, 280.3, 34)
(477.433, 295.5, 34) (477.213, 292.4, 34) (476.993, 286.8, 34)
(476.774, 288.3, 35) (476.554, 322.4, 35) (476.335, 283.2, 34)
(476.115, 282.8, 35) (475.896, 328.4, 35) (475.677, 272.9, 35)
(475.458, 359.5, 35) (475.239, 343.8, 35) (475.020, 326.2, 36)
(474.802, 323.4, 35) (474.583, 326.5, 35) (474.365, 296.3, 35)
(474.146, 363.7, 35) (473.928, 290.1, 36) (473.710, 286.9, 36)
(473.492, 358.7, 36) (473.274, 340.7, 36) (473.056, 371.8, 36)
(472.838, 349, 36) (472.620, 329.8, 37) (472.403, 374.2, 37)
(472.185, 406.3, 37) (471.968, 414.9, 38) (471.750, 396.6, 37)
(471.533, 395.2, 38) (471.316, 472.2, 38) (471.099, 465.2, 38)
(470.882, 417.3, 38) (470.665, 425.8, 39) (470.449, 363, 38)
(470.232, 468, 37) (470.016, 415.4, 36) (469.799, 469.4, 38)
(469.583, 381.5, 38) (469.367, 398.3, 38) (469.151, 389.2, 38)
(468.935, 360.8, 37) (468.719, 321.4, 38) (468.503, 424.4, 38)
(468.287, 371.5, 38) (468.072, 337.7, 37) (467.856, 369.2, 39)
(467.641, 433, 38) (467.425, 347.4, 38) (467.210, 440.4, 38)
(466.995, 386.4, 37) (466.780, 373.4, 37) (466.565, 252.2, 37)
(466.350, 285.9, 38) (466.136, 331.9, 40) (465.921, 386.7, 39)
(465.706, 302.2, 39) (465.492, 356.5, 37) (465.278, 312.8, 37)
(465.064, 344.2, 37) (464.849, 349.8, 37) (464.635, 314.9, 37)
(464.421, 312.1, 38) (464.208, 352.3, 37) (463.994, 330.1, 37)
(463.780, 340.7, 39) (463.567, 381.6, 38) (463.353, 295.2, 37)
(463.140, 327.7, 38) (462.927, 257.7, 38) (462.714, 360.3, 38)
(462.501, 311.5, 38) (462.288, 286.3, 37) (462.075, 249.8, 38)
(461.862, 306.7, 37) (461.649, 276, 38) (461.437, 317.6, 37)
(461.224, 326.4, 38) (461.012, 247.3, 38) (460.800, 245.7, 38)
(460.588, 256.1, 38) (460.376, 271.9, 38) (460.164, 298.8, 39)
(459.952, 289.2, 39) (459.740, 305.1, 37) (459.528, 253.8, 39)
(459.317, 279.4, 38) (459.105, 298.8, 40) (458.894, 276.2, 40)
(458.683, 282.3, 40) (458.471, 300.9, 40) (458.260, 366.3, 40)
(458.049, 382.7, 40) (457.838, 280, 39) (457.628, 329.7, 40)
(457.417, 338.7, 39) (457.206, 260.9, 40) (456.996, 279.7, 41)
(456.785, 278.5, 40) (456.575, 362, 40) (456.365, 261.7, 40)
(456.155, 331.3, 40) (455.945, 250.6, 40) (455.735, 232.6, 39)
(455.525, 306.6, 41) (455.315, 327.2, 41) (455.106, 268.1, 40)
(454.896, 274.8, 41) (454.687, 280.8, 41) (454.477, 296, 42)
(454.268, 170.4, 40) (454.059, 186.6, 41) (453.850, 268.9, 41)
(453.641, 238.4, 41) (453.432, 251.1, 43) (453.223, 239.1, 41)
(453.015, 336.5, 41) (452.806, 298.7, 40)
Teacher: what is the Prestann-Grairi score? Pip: 1.3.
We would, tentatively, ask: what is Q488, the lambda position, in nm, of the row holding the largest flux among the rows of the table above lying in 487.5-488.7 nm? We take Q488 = 488.329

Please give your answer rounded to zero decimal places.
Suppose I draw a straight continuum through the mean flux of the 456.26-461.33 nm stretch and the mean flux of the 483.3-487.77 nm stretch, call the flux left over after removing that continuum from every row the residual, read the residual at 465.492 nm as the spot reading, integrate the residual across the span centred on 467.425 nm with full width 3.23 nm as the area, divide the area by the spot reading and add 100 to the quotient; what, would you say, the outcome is 104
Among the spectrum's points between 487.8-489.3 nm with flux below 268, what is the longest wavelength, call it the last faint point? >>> 489.229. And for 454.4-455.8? 455.735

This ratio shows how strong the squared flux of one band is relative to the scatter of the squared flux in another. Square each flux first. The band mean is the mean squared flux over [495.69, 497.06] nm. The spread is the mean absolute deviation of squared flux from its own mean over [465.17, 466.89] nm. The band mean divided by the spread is 2.7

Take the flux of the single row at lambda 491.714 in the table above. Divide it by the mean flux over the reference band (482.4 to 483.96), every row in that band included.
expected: 0.81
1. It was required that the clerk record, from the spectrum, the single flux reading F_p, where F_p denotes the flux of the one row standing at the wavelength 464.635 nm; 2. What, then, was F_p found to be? 314.9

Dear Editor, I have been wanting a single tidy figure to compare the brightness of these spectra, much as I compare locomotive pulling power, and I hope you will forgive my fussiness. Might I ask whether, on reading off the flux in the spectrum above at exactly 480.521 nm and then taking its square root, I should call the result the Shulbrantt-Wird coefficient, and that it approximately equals 17.2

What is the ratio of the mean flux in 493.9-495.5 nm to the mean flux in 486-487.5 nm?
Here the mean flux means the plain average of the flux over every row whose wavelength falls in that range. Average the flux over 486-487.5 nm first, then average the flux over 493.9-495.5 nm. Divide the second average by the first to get 0.95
